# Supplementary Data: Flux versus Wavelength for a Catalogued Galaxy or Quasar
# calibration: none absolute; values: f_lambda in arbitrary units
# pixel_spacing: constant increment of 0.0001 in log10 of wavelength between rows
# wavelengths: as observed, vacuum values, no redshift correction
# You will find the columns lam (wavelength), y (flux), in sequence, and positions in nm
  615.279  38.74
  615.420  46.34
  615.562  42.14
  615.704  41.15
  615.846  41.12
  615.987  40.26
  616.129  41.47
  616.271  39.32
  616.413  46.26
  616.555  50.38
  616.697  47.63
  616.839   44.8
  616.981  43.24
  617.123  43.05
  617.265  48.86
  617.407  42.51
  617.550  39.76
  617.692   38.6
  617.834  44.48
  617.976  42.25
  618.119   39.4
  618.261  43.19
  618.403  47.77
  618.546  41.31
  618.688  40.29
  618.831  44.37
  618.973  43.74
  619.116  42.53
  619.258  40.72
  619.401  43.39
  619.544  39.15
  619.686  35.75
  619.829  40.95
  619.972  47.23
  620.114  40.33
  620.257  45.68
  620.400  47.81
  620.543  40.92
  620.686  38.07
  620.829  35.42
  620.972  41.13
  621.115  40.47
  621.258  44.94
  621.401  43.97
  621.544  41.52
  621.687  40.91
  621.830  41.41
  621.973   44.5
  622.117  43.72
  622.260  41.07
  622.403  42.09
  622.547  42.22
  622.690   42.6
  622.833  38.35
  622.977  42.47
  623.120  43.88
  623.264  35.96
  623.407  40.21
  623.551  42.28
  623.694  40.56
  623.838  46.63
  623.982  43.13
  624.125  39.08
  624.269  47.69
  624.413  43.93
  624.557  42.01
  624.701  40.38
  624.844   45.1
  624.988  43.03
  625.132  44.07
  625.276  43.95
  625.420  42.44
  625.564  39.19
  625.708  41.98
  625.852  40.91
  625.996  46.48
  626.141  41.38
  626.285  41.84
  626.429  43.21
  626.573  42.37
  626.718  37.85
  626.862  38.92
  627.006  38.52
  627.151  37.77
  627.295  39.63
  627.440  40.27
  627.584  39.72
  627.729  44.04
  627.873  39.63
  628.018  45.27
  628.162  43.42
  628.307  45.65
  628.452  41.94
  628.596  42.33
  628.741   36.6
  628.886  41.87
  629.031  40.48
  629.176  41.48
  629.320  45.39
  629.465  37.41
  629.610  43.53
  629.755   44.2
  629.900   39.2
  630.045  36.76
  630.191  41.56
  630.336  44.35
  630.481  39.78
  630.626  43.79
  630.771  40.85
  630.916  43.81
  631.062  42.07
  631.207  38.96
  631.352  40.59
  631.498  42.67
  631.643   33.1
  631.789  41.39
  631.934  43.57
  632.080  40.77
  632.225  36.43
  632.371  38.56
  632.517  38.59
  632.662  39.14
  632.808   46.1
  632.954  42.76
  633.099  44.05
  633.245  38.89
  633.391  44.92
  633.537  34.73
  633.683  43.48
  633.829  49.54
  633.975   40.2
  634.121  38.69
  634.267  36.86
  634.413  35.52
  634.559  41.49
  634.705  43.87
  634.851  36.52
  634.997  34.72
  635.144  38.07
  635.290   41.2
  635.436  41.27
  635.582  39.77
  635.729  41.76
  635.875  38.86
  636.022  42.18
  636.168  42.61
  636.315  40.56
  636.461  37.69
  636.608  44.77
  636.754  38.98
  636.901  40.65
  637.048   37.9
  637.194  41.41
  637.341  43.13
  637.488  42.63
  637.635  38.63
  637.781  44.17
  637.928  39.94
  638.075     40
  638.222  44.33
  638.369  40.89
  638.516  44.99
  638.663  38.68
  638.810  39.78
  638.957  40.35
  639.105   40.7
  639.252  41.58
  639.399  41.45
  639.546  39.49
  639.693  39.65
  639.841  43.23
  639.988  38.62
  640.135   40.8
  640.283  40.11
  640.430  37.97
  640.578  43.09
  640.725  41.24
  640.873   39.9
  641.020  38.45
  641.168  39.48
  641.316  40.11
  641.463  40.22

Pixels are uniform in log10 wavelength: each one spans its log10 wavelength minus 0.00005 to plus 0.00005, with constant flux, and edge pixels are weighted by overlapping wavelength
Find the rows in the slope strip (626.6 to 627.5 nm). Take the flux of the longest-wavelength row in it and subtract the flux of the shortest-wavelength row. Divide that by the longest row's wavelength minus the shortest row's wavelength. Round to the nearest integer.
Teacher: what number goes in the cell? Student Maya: 3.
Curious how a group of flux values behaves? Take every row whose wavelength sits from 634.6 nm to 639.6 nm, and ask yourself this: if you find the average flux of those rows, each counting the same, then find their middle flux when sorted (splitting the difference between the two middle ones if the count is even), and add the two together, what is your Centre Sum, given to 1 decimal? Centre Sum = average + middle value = 81.4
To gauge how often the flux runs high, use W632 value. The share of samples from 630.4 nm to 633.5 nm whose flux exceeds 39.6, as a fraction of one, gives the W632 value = 0.67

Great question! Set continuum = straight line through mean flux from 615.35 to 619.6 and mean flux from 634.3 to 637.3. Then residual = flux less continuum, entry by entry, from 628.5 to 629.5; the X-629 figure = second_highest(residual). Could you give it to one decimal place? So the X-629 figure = 1.2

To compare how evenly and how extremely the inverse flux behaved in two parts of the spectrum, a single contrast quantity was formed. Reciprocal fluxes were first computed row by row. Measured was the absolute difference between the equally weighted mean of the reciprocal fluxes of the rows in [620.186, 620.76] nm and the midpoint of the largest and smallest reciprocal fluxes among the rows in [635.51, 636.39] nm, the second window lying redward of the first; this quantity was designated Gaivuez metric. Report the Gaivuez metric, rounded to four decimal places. 0.0012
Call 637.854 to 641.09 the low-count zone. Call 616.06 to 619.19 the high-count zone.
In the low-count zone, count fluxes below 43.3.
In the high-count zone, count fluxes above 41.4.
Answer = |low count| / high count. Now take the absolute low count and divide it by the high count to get 1.25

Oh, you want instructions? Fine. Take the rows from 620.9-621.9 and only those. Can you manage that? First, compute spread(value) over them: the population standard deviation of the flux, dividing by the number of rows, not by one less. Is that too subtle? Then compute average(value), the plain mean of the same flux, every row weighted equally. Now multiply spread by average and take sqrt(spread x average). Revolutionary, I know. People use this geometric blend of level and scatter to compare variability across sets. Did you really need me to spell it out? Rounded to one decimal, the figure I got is 8.1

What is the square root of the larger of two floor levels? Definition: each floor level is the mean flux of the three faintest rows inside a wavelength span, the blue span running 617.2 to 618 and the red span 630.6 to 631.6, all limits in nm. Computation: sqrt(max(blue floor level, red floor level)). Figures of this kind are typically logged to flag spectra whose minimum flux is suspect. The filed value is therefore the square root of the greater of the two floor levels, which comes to 6.34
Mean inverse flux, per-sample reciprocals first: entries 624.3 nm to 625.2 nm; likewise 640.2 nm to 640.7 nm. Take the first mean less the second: -0.0016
